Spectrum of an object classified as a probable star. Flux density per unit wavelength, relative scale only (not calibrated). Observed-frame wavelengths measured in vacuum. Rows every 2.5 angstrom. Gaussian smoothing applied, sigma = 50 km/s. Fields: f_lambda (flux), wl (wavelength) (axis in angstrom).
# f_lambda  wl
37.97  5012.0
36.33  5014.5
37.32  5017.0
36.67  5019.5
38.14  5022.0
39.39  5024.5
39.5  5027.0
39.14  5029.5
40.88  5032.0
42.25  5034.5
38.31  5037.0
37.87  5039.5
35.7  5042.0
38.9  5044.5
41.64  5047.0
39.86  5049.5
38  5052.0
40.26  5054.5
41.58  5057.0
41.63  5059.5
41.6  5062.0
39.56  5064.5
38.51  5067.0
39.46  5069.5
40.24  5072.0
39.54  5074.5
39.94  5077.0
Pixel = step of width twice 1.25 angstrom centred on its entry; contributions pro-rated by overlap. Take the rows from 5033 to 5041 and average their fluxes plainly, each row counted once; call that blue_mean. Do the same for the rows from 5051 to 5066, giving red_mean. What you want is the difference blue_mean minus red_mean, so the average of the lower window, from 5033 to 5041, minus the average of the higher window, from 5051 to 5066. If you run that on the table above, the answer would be -1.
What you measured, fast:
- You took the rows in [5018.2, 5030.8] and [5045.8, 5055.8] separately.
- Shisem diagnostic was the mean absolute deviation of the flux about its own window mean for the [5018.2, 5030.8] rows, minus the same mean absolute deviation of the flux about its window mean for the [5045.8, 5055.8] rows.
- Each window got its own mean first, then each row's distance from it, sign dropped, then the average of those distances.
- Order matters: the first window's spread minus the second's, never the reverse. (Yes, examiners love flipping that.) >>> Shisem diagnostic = -0.1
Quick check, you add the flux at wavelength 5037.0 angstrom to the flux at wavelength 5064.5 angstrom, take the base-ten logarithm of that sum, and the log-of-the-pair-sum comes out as 1.89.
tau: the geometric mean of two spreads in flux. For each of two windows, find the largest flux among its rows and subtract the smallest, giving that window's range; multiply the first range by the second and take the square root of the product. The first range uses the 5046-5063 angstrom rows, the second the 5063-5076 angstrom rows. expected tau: 2.5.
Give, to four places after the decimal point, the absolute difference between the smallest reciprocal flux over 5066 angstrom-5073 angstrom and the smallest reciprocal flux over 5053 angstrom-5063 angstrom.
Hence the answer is 0.0008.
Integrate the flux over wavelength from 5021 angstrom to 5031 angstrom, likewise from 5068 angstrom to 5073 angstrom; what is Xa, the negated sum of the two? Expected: -590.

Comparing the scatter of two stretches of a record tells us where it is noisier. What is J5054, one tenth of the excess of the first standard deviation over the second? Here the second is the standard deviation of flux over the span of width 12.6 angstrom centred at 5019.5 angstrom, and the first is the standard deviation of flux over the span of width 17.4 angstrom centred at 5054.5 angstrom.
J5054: 0.02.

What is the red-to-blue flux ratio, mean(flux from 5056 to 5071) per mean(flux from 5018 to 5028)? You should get 1.05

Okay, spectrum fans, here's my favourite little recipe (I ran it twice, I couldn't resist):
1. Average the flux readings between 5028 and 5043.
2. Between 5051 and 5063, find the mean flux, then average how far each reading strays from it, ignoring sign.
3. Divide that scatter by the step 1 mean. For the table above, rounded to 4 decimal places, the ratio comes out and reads 0.0304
